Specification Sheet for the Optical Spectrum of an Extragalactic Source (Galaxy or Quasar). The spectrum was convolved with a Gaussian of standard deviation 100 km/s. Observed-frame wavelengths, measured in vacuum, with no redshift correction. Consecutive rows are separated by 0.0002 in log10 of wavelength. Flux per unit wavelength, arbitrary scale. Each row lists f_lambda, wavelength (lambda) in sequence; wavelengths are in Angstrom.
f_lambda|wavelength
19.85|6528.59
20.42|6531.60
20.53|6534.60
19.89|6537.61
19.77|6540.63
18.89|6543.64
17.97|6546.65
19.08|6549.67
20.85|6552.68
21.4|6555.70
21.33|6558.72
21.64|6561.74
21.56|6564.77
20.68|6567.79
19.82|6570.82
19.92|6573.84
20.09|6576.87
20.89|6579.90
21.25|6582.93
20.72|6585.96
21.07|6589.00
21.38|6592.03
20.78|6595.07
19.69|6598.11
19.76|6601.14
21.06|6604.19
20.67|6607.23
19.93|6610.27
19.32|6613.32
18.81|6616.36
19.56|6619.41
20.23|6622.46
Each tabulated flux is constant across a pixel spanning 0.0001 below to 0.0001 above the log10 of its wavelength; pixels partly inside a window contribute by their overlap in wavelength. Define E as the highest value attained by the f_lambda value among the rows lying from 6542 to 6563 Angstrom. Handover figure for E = 21.64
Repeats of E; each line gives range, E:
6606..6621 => 20.67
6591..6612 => 21.38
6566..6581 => 20.89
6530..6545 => 20.53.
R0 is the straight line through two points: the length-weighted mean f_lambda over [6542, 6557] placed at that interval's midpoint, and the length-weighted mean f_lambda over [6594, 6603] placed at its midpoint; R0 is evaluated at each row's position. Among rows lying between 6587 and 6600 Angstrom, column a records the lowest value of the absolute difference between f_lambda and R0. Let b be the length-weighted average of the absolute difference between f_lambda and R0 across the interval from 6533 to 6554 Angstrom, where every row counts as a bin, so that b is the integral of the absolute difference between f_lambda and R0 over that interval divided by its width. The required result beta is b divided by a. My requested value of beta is 2.1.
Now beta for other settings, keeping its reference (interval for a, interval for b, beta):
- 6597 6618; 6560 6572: 4.7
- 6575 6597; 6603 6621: 3.6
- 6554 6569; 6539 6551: 0.9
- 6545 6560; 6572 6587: 1.2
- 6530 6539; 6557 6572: 3.4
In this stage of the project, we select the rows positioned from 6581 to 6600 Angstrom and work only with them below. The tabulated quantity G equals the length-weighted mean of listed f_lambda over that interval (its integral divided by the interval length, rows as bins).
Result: 20.8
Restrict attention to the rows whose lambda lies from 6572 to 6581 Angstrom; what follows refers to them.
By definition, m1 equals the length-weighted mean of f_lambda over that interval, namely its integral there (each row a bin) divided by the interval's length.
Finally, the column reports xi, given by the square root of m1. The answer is 4.50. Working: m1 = 20.3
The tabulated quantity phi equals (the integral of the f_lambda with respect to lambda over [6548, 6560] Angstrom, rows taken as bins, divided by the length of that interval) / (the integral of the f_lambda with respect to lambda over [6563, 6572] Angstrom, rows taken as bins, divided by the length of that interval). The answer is 0.99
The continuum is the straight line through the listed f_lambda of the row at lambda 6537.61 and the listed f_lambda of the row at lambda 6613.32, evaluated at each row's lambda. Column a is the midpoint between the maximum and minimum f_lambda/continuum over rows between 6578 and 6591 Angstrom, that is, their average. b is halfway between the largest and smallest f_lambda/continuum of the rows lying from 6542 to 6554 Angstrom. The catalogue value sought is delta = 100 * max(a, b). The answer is 107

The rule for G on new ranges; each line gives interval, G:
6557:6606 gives 20.7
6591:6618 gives 20.1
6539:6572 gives 20.3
